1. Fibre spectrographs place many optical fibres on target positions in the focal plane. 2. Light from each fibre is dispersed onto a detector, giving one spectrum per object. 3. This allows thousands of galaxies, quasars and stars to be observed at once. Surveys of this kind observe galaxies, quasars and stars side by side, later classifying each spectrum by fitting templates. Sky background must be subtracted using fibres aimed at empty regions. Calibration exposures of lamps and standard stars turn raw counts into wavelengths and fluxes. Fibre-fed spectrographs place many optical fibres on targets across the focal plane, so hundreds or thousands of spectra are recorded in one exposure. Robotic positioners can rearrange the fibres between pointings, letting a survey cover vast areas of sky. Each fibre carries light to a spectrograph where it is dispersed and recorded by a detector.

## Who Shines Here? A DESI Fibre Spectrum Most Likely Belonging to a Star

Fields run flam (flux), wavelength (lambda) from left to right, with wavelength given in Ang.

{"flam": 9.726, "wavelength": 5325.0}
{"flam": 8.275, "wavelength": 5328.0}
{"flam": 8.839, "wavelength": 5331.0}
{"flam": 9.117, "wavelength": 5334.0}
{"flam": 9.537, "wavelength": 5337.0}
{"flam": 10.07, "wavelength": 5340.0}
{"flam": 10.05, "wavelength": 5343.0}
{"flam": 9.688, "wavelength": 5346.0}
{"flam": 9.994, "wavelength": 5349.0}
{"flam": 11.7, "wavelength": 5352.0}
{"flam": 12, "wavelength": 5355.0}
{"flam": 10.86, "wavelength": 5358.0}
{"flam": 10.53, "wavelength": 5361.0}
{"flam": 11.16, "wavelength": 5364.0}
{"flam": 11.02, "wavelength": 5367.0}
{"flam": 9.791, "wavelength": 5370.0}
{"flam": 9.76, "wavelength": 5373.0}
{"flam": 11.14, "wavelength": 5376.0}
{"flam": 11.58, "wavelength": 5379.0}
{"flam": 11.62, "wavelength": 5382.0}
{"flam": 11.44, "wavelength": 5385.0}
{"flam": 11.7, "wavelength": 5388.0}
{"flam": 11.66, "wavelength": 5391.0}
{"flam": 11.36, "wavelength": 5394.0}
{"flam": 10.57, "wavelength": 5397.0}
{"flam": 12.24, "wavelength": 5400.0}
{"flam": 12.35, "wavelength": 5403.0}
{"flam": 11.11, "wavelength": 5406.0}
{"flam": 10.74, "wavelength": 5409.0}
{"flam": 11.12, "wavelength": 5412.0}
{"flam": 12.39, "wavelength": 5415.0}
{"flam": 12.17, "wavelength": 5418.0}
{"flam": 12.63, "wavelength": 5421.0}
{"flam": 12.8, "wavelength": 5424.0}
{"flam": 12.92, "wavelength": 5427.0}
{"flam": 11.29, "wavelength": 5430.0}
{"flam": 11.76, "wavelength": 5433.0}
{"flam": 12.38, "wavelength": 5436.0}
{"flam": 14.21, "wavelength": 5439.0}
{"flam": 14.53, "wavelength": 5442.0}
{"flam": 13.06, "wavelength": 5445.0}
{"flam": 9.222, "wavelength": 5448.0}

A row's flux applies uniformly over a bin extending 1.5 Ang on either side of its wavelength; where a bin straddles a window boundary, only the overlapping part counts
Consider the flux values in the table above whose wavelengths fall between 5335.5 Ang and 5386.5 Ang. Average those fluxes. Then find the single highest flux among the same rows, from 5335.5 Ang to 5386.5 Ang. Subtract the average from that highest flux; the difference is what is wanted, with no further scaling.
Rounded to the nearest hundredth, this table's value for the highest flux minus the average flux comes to 1.30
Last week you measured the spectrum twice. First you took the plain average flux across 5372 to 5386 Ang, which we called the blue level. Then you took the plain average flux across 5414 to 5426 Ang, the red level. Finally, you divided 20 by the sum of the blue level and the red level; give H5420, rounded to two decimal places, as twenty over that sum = 0.85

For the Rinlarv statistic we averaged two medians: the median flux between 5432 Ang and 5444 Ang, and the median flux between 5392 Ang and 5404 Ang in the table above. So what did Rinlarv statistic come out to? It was 12.5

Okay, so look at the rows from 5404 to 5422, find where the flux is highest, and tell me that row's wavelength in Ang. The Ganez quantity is 5421.0 Ang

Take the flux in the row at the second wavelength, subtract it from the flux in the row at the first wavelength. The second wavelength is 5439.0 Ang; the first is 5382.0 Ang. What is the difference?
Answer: -2.6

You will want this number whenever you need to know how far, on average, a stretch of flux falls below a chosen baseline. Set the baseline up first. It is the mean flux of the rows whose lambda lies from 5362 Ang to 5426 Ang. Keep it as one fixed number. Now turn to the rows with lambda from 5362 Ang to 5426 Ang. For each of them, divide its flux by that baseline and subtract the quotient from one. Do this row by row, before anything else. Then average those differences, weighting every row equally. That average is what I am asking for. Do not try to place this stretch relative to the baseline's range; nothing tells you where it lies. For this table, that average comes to 0.000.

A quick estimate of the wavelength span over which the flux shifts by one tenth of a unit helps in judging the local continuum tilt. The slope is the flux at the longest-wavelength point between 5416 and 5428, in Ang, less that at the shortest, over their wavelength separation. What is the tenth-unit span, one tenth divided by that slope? 1.2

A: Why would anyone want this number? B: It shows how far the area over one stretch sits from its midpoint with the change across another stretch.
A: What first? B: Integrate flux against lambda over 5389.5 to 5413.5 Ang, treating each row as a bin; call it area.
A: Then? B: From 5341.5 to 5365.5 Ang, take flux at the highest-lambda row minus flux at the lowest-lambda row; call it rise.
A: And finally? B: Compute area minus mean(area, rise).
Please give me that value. 136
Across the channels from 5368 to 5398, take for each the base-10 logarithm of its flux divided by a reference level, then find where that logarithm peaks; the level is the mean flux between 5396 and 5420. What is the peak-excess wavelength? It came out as 5388.0 Ang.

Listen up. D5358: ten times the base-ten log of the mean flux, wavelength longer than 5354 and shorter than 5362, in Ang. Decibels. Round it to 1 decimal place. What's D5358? 10.5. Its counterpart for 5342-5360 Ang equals 10.3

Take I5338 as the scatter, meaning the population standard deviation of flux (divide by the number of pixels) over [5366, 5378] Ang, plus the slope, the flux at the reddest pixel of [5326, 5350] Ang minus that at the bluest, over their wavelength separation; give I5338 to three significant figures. 0.736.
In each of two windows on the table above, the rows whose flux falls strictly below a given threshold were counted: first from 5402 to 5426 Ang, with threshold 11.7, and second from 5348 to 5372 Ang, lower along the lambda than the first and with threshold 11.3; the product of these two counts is 18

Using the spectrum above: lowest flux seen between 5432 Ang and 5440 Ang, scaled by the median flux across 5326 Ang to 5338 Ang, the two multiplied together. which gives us 106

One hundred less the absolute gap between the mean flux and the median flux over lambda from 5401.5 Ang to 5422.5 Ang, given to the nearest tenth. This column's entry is 99.6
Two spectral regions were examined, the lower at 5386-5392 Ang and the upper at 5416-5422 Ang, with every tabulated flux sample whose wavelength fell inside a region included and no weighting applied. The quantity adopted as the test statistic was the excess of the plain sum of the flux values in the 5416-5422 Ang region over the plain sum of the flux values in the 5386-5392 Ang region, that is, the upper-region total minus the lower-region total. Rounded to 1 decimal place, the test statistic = 1.4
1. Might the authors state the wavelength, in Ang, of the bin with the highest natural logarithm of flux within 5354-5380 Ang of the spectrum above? 5355.0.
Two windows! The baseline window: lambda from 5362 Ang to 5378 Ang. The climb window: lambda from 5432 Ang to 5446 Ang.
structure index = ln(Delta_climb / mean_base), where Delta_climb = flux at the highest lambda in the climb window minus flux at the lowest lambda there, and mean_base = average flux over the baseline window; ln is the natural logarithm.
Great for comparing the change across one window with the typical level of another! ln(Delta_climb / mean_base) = -2.10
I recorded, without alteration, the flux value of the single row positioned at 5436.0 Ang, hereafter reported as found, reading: 12.38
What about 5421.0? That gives 12.63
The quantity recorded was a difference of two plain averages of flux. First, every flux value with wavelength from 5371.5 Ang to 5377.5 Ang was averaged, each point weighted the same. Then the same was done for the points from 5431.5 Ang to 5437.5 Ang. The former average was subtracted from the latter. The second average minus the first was 1.6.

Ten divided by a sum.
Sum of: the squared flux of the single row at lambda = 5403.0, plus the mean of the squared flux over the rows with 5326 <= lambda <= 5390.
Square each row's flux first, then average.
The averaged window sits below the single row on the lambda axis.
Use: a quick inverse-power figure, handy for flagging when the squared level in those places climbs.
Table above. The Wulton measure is 0.0380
